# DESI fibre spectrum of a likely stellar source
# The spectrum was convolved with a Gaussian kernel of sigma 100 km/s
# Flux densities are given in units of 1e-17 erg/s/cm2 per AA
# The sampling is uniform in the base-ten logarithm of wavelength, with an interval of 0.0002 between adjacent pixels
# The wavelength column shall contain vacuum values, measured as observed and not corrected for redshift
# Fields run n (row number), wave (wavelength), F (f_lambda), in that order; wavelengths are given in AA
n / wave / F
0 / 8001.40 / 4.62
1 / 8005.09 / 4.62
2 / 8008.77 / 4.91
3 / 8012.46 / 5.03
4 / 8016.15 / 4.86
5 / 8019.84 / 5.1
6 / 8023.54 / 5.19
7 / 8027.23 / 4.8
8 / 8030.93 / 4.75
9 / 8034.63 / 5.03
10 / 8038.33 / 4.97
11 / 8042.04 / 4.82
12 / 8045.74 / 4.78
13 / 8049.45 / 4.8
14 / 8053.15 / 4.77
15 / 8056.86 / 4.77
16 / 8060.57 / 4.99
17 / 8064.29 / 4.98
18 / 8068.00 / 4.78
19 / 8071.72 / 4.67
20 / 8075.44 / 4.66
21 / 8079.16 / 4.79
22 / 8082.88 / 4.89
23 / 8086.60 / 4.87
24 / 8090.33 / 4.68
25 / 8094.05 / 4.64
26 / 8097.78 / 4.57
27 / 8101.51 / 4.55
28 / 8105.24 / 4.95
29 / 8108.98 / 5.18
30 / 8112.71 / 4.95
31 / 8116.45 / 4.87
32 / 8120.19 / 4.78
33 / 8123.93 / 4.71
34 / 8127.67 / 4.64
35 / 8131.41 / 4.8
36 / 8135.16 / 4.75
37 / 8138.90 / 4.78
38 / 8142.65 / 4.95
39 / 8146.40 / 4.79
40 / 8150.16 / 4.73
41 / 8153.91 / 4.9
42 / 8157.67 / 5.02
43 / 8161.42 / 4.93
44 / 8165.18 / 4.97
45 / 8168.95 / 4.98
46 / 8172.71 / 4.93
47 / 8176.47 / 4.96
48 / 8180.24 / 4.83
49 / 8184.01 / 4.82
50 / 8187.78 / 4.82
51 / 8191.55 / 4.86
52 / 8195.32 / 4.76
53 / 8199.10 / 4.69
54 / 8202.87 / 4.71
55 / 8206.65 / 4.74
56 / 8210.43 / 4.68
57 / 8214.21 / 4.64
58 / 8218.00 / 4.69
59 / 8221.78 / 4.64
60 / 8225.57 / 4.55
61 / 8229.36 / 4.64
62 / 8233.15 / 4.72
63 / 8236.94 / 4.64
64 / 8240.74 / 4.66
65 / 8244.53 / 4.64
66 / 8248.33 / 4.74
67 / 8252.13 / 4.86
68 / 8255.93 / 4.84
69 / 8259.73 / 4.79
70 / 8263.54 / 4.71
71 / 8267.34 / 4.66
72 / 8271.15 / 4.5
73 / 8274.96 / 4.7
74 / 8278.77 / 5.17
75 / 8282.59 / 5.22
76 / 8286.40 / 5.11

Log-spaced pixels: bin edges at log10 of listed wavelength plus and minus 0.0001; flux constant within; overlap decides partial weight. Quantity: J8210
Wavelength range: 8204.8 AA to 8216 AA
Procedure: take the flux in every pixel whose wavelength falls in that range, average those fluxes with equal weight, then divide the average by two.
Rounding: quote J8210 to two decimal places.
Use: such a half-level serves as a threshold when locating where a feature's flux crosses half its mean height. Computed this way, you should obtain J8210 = 2.34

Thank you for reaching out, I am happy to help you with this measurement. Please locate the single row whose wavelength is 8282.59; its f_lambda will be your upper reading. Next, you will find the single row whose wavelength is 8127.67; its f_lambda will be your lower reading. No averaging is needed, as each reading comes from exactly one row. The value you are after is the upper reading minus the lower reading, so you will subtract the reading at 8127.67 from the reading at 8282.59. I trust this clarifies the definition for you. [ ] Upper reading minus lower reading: 0.6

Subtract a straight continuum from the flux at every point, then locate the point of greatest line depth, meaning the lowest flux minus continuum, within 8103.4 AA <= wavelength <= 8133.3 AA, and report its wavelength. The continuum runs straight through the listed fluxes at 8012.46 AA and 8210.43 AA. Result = 8127.67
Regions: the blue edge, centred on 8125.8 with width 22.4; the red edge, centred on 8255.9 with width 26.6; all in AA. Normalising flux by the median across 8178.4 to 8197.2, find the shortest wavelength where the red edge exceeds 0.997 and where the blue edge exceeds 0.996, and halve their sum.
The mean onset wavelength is 8184.3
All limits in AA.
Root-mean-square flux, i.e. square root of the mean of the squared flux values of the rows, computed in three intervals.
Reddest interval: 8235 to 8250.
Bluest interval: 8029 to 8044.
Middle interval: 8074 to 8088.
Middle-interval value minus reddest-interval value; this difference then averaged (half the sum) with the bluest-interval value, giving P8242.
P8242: 2.51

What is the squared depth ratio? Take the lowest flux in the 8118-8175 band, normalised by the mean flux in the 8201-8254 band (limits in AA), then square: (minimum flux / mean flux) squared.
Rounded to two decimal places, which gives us 0.98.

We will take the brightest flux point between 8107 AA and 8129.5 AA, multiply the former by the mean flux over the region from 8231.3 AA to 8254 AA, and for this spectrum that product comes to 24.4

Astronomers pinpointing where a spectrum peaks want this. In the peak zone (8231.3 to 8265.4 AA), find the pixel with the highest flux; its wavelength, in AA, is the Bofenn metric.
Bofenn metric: 8252.13 AA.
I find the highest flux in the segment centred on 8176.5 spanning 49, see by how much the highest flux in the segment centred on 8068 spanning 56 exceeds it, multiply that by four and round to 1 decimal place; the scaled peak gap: -0.1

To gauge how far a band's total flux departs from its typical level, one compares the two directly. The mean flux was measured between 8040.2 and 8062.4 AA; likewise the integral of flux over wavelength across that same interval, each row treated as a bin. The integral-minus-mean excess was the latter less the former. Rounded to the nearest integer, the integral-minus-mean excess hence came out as 102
